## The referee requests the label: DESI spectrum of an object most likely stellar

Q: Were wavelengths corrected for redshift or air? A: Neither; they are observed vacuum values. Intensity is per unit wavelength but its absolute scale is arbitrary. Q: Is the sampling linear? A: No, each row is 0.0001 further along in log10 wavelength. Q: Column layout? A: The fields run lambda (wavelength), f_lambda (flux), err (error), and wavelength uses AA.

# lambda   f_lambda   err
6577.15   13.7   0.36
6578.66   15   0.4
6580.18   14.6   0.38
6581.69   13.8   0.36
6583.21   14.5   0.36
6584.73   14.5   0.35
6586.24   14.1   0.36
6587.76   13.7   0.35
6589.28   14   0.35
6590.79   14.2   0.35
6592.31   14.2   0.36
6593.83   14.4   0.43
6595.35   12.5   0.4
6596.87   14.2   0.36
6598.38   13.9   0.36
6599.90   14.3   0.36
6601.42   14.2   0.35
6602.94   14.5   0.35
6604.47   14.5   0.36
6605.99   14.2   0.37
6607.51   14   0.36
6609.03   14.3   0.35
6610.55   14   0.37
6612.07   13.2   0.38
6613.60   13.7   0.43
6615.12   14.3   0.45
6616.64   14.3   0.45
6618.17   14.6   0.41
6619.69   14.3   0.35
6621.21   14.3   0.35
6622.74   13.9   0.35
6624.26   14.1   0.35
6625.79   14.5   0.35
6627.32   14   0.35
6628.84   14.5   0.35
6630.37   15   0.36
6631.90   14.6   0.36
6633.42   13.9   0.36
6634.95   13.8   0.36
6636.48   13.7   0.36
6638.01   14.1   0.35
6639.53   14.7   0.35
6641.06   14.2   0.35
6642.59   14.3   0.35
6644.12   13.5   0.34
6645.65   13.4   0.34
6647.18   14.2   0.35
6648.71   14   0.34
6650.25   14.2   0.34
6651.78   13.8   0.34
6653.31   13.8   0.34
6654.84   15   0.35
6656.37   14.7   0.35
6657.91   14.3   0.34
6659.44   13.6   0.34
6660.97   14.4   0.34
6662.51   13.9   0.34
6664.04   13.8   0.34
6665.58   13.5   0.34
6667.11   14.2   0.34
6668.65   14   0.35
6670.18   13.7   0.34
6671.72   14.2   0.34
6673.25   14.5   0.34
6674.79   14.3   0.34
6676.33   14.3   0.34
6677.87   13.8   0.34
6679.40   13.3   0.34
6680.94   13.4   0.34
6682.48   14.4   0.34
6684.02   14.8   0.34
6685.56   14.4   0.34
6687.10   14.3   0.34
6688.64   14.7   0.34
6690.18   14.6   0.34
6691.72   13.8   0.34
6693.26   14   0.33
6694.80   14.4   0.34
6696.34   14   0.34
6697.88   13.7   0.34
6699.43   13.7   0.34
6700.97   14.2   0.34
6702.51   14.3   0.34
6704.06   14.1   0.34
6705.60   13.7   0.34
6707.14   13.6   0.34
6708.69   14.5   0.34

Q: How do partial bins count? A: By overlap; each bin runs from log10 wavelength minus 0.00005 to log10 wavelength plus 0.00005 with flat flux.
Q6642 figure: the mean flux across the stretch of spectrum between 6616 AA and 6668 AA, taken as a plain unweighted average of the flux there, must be 14.1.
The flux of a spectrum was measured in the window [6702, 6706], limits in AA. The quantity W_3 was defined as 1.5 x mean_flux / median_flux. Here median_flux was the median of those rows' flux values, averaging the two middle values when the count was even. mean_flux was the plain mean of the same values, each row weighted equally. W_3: 1.493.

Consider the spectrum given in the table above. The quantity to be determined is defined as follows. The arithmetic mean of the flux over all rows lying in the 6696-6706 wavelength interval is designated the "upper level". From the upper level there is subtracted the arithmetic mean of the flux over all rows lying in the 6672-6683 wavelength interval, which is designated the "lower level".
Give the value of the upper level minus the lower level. -0.04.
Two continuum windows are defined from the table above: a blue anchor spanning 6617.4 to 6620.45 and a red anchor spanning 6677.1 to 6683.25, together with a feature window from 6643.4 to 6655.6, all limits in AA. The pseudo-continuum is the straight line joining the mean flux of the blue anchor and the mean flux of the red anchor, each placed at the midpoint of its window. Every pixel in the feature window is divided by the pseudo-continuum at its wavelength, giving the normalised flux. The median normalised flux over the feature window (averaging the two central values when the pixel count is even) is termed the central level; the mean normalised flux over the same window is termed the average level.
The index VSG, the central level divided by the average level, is 0.99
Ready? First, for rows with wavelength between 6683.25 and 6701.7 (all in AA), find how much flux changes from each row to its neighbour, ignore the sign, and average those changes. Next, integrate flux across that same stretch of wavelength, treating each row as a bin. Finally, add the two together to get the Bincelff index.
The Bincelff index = 263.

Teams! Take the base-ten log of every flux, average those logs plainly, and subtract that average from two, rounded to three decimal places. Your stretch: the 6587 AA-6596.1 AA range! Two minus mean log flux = 0.860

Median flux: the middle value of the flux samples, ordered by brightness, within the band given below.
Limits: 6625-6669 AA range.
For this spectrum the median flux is 14.1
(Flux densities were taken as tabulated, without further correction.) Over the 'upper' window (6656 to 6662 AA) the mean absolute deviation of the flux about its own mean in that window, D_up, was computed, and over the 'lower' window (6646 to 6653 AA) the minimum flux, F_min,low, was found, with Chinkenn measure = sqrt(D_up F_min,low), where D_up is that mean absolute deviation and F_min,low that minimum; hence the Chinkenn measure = 2.1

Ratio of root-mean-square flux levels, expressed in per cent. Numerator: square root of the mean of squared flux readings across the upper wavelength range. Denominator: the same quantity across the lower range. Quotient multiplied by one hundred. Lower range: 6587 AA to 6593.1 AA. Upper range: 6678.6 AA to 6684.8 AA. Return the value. 100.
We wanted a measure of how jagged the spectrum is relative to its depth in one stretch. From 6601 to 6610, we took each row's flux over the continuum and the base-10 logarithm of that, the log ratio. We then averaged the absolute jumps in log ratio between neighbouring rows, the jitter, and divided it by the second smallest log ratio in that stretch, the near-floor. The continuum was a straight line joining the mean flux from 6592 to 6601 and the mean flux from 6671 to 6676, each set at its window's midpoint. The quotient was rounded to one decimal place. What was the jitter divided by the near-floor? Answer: 1.0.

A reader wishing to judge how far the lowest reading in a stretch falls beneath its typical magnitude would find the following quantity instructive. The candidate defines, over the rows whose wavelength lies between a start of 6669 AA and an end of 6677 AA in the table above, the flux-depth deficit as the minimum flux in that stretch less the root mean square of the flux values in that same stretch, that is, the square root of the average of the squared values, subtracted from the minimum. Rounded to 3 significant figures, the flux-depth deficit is -0.503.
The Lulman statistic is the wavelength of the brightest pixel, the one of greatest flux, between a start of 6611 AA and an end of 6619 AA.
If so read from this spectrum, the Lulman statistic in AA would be 6618.17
